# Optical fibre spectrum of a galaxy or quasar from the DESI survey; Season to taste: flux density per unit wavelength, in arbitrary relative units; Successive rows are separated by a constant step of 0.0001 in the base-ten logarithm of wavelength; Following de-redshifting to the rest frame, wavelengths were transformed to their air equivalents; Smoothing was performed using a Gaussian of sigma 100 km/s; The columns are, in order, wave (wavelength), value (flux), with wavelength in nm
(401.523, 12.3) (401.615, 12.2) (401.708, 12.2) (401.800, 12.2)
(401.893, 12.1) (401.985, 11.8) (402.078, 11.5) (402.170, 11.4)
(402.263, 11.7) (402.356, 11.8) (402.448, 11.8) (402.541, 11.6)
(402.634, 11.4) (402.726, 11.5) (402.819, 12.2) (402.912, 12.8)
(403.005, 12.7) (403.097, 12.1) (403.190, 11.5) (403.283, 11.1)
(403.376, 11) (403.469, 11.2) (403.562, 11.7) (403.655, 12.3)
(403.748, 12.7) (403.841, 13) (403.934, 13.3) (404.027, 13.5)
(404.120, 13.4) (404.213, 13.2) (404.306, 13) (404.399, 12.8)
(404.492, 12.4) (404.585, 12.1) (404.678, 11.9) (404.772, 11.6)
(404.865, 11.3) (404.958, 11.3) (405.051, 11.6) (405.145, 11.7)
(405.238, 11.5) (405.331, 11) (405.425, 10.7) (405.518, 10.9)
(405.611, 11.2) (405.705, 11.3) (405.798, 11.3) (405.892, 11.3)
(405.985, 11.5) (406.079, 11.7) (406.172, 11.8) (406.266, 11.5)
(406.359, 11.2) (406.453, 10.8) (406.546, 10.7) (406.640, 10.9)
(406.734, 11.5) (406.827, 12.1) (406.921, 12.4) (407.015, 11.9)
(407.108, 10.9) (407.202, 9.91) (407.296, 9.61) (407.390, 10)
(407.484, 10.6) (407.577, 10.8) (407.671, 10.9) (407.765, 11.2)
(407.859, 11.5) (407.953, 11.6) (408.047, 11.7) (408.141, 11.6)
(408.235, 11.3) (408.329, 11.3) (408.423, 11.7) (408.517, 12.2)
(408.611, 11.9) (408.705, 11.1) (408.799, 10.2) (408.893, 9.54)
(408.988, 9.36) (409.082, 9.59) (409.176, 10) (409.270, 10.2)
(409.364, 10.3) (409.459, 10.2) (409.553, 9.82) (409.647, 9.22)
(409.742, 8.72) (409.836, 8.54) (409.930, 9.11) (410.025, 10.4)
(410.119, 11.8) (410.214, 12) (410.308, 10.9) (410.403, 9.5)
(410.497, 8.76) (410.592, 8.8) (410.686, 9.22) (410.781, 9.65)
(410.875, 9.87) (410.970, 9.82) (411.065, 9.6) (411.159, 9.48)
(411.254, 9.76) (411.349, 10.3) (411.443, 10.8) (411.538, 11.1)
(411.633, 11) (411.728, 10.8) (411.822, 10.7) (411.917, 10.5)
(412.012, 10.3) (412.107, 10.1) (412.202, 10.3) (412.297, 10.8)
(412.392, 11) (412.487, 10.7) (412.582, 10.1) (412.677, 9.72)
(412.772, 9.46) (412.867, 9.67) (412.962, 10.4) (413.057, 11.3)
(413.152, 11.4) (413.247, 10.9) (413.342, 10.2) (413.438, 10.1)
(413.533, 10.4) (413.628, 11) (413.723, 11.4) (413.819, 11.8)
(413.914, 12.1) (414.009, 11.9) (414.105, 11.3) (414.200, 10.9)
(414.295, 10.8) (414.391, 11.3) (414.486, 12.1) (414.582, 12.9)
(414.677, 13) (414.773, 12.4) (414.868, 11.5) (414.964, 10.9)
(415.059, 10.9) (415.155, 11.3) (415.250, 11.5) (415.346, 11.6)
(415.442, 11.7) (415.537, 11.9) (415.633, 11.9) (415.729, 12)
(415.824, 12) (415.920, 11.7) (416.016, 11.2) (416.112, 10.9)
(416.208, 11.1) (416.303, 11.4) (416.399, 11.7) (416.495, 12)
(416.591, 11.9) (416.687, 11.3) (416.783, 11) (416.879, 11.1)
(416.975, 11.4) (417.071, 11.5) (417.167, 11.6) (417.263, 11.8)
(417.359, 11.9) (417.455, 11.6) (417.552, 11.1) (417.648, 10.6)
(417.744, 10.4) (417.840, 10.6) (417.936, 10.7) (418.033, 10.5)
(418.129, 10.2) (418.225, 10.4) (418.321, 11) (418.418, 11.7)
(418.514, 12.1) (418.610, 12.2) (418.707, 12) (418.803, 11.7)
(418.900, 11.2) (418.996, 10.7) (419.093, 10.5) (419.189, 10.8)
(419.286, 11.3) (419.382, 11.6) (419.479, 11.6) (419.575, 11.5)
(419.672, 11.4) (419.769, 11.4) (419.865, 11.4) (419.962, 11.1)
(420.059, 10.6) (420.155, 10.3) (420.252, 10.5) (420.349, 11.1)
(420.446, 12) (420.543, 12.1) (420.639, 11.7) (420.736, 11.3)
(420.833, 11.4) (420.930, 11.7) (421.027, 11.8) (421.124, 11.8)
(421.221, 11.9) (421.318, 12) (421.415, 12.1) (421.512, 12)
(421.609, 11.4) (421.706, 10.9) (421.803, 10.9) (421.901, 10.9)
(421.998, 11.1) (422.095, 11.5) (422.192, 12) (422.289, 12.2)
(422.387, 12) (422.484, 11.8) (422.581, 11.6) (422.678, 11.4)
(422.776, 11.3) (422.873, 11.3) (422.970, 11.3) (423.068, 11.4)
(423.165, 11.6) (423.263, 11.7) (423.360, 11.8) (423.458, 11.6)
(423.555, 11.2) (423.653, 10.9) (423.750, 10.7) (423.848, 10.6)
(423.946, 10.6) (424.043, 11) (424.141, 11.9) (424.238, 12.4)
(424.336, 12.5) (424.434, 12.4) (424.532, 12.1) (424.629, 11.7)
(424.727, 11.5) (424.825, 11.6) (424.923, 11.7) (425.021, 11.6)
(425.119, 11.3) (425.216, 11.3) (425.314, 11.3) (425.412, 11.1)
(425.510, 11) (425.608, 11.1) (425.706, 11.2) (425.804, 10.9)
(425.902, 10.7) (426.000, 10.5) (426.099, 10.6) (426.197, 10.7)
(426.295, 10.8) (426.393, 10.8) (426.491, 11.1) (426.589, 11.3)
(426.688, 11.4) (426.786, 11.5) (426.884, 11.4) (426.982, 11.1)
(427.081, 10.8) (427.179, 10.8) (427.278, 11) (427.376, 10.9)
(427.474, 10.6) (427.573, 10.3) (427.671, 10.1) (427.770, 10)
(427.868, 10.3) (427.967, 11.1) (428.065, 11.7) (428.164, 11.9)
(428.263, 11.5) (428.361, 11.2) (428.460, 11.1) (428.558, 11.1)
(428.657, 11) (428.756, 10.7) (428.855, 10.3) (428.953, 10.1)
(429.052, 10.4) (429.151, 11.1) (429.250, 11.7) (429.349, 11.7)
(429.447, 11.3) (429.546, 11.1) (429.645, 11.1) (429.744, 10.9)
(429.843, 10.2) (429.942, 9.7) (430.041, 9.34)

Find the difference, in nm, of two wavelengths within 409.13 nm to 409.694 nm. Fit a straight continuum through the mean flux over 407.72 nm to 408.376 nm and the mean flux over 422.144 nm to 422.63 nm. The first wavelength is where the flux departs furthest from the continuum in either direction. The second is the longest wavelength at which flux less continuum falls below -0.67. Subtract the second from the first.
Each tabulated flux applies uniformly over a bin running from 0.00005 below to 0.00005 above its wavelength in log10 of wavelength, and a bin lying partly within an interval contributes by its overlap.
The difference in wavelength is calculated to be 0.00 nm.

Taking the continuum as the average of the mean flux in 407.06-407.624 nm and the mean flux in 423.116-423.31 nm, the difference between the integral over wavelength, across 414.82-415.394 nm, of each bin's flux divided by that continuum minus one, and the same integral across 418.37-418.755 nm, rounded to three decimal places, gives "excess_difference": -0.020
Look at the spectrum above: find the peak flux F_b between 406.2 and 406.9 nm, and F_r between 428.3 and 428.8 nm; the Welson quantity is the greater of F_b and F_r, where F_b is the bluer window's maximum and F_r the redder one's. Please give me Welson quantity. 12.1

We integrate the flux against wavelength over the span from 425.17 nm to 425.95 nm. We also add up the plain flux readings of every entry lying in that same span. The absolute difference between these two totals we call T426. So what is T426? 80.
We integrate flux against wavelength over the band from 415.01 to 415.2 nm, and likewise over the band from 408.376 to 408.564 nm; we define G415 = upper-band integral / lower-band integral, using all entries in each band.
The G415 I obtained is 0.94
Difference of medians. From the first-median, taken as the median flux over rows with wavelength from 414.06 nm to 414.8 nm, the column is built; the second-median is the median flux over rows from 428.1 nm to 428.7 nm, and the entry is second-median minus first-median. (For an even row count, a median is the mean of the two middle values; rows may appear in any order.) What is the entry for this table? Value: -0.55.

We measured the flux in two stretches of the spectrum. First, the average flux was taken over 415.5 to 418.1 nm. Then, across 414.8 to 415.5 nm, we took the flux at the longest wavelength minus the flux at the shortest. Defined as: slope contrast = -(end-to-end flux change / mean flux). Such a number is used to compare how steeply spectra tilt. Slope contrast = -0.018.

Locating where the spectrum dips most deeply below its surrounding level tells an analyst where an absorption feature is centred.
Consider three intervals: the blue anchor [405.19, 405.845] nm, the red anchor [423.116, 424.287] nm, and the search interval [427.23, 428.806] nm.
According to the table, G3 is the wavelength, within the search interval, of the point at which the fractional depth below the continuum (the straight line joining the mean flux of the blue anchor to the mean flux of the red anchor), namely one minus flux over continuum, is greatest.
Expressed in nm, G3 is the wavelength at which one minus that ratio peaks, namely 427.770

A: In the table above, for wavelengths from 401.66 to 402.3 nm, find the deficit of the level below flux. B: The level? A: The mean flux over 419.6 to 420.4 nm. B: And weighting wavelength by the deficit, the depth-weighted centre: 401.93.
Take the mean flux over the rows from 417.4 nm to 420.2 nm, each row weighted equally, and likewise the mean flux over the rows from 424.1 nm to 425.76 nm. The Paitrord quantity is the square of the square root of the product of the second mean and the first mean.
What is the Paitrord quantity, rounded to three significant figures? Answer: 129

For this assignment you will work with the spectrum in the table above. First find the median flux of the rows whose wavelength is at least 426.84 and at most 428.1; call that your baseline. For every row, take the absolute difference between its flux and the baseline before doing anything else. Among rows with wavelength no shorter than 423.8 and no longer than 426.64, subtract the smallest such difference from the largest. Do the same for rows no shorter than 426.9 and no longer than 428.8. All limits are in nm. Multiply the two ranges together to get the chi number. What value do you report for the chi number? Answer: 1.9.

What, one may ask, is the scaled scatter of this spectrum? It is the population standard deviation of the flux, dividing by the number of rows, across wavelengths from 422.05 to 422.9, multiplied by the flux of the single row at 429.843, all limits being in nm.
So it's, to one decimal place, 3.2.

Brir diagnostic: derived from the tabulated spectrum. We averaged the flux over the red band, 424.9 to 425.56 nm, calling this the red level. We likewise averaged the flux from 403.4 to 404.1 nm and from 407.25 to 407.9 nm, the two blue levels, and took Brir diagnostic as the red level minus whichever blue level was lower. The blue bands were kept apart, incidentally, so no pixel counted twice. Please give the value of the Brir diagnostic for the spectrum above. 0.67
